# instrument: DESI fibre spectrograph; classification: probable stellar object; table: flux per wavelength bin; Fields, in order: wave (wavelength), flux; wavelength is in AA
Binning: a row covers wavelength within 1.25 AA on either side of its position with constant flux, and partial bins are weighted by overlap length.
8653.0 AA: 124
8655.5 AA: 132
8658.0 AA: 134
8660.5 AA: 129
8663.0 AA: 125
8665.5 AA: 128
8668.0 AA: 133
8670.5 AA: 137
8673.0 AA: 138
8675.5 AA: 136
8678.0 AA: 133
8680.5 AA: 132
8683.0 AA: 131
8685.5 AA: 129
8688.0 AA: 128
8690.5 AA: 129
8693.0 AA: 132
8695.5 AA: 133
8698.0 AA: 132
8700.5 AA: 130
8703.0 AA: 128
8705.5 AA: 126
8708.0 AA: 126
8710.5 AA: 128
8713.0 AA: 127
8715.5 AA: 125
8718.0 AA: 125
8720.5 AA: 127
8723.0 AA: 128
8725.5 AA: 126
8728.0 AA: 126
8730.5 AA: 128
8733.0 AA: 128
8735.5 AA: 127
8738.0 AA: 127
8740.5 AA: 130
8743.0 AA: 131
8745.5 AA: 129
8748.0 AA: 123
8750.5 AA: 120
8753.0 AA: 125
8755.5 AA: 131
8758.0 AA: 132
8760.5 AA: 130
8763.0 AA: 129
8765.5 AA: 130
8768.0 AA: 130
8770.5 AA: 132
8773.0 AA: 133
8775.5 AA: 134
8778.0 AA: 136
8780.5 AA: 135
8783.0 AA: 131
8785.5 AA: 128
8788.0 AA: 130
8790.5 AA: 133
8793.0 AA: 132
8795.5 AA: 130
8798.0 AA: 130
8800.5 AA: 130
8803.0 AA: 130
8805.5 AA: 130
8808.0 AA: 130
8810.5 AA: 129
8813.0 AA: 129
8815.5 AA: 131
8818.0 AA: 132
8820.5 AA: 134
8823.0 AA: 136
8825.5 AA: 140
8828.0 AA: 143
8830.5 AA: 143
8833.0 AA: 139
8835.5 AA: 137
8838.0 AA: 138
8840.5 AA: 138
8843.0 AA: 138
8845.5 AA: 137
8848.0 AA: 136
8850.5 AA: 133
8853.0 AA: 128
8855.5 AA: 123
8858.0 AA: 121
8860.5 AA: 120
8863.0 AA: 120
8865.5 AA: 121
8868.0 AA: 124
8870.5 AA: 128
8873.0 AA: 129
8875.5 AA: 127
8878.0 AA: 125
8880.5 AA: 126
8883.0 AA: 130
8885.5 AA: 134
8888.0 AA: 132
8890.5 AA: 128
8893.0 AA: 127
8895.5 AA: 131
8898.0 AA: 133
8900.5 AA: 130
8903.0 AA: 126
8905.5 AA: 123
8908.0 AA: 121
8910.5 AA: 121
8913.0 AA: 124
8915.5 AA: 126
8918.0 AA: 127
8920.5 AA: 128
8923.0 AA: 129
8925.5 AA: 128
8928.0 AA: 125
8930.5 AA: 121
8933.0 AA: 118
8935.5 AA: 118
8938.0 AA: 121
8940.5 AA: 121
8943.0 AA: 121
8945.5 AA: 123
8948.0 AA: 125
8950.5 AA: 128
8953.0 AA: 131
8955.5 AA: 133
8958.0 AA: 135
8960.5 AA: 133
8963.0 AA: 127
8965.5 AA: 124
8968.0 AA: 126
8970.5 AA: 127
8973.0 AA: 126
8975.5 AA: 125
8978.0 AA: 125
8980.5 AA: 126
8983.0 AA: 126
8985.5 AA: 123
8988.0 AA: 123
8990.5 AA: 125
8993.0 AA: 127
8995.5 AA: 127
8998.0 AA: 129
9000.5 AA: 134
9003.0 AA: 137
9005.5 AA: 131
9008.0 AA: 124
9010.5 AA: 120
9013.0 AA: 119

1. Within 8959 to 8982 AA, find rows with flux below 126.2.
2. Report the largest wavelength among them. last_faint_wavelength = 8980.5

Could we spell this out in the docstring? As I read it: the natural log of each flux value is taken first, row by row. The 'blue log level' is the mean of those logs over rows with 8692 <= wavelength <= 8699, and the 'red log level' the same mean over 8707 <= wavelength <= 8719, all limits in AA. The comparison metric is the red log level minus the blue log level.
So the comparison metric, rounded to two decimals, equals -0.05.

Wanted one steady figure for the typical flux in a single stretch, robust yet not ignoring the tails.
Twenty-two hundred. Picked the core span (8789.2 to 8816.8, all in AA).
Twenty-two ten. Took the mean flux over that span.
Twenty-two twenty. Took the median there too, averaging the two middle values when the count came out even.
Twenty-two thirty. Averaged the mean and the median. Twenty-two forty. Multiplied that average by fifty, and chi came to 6509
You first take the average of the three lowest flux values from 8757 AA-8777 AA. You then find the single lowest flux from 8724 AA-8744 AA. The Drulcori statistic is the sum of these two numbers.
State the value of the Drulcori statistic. 256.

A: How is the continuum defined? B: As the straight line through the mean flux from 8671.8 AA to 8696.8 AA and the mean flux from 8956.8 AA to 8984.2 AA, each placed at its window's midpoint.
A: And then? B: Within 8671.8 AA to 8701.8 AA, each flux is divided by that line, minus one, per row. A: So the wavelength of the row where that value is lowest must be 8688.0 AA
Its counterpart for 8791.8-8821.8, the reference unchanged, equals 8810.5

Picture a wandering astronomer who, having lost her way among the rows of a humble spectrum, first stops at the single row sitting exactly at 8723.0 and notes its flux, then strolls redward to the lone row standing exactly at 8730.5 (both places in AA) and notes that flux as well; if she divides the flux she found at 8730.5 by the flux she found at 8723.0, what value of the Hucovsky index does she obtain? 1.00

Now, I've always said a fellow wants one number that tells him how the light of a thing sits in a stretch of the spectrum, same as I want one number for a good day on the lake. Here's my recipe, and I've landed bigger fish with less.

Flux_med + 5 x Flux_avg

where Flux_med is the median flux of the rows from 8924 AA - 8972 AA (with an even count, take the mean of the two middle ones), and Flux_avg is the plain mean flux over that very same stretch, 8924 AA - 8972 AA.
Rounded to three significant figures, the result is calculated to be 753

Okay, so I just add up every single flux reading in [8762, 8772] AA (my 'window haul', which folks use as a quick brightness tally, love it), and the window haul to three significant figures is 521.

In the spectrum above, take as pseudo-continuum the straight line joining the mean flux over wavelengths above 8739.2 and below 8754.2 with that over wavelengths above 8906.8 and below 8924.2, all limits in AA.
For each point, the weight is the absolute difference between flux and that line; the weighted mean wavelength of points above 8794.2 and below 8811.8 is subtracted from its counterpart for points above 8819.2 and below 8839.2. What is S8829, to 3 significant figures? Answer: 26.9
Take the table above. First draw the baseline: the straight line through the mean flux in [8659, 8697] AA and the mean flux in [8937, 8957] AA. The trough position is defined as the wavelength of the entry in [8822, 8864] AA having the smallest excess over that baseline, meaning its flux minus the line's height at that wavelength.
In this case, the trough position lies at 8860.5 AA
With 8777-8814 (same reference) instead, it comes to 8785.5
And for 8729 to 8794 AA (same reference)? 8750.5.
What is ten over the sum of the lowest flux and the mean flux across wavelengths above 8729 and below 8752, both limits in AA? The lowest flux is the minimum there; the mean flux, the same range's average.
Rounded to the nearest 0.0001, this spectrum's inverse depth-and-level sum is 0.0405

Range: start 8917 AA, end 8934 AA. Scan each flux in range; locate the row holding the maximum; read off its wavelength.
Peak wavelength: 8923.0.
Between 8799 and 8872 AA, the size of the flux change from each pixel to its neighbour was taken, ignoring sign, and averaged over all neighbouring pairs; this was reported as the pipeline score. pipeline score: 1.71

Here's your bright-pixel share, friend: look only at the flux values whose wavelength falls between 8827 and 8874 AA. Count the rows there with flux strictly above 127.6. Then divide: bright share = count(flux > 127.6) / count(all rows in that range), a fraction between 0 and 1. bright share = 0.68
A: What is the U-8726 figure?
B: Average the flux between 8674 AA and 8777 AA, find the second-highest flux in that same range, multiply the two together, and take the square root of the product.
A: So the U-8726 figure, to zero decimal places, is 131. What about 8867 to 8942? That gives 129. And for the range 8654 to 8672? 133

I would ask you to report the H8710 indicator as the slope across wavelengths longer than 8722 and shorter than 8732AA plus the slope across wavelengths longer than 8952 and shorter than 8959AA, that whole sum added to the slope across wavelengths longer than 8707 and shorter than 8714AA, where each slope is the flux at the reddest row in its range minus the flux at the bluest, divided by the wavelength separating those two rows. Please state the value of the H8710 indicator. 1.0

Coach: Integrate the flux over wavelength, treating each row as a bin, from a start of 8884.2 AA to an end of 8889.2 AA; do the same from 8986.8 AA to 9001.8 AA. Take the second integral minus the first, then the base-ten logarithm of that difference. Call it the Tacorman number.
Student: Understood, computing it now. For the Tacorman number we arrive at 3.10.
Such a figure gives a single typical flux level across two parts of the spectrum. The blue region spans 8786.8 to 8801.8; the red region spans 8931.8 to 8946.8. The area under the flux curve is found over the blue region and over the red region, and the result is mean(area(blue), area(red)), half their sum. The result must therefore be 1884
